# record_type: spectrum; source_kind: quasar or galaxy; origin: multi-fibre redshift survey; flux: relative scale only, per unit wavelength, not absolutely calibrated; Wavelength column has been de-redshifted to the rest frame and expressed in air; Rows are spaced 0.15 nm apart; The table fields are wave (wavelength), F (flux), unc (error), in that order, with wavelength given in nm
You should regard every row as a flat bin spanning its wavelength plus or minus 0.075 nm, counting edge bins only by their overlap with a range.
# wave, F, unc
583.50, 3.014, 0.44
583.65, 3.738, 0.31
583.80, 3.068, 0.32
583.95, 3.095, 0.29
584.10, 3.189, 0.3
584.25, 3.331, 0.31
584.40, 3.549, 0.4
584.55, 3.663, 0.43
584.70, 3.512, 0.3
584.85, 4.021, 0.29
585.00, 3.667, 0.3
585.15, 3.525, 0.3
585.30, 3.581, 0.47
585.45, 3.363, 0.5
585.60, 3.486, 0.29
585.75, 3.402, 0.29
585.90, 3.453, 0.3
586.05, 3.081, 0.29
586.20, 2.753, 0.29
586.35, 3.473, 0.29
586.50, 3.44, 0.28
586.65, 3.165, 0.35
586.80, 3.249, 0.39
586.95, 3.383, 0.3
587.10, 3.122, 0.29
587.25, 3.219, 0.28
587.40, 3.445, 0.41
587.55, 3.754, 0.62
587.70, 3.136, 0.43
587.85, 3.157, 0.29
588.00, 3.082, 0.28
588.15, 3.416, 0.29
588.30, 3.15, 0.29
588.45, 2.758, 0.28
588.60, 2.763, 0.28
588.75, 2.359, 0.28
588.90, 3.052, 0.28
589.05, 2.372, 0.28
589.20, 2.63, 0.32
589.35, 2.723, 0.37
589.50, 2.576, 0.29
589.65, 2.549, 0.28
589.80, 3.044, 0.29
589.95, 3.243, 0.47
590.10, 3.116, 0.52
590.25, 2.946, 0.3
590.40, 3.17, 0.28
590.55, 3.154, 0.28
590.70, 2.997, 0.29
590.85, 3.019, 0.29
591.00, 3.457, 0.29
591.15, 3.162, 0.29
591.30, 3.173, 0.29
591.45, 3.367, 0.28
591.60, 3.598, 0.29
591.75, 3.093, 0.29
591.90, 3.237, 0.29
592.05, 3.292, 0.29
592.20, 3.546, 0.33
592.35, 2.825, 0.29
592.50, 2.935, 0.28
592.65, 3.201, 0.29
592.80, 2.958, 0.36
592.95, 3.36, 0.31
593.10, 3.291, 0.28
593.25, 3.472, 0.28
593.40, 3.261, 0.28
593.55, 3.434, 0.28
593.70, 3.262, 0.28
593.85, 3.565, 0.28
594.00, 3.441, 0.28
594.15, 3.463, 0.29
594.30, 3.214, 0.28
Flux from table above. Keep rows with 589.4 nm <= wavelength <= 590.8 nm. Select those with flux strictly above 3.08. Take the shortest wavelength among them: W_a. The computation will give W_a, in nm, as 589.95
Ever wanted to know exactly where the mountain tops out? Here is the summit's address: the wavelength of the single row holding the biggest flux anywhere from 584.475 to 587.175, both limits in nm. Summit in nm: 584.85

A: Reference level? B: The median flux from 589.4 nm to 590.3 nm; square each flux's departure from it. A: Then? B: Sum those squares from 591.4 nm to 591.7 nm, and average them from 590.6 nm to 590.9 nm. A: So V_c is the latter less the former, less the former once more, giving -1.00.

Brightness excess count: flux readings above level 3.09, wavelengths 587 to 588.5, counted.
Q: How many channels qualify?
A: 8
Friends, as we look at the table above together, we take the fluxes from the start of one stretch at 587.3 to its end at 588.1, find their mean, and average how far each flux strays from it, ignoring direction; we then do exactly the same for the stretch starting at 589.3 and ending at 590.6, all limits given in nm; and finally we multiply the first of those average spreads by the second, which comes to 0.050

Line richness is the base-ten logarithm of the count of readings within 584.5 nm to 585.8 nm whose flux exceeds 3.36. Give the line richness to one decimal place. 1.0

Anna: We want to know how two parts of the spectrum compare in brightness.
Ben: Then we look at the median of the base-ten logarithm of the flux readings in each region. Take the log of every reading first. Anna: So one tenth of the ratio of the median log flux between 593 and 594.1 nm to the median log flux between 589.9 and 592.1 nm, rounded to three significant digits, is 0.107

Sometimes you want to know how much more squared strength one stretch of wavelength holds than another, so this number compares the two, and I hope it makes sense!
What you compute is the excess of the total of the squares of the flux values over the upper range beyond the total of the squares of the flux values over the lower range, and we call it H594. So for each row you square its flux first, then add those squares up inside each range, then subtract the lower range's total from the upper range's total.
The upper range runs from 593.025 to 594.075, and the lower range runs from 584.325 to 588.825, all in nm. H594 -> -250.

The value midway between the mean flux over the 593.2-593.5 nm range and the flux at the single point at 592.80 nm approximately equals 3.16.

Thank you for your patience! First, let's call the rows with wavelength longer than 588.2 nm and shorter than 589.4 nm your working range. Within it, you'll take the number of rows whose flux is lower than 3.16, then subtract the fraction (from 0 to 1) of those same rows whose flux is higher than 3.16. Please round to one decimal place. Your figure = 8.0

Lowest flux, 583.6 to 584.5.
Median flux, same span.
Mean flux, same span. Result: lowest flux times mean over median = 3.13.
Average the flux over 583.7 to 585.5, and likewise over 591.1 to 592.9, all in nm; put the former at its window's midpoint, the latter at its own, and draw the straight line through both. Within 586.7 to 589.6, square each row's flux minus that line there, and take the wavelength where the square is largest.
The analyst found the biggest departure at 588.75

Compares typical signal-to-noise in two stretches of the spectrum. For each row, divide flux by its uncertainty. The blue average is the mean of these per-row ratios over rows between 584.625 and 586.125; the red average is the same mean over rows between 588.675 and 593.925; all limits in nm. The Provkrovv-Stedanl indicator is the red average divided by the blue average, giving 0.94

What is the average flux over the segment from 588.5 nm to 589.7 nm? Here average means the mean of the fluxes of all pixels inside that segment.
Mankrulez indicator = 2.63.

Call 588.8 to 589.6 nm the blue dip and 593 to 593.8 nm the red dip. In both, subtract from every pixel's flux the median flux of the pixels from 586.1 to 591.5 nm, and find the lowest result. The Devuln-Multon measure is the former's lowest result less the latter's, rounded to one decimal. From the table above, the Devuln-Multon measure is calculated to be -0.9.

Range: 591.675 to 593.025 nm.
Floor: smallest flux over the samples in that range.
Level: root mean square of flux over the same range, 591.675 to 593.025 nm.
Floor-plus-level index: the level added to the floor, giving 5.99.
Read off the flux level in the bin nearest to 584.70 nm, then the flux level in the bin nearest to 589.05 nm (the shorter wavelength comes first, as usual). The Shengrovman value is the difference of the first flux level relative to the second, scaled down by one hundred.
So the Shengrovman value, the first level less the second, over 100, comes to 0.0114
